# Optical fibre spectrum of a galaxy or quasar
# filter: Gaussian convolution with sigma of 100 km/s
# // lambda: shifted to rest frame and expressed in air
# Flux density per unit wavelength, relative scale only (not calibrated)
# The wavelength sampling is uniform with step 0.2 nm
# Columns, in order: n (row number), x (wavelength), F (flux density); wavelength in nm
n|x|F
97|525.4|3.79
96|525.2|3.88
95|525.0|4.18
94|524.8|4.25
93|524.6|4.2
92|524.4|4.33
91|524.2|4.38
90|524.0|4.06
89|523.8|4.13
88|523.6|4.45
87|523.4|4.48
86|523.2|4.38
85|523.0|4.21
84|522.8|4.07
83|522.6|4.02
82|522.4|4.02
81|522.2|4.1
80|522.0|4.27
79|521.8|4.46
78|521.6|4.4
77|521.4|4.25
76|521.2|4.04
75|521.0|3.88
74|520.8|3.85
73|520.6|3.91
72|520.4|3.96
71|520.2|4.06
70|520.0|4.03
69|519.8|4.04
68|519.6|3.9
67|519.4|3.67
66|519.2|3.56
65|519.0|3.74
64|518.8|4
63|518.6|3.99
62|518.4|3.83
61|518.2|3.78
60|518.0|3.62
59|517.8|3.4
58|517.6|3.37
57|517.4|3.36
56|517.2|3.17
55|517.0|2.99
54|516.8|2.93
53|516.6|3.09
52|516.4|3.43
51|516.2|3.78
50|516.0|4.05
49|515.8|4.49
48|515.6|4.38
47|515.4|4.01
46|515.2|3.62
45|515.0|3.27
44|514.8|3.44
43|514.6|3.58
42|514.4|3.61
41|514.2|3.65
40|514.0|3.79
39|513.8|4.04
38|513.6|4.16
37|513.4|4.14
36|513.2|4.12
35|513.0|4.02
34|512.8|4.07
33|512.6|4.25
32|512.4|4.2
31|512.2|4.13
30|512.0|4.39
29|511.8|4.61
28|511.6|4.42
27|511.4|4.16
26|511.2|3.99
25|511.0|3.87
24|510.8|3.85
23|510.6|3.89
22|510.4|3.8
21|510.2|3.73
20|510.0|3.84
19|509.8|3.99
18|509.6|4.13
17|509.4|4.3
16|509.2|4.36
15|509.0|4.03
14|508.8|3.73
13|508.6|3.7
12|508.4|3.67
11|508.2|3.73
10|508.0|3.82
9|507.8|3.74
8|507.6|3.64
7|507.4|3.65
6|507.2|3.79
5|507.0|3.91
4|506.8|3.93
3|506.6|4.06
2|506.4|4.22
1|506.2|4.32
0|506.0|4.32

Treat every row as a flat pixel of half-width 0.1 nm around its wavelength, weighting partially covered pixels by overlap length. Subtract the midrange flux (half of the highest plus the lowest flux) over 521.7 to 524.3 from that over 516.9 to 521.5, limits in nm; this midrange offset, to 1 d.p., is -0.6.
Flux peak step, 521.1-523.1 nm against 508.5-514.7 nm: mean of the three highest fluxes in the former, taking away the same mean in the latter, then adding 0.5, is 0.4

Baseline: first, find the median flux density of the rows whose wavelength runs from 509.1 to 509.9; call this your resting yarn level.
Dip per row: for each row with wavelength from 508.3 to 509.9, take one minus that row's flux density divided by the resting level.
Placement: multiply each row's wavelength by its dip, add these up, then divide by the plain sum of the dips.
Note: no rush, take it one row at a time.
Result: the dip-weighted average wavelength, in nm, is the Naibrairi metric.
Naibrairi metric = 508.74 nm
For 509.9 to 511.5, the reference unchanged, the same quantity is 510.56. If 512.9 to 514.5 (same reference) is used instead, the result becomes 513.99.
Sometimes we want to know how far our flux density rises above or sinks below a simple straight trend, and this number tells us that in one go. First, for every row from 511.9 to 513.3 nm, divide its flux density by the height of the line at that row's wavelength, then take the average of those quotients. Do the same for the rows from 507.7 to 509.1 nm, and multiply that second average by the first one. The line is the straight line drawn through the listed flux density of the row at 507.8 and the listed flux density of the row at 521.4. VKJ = 1.07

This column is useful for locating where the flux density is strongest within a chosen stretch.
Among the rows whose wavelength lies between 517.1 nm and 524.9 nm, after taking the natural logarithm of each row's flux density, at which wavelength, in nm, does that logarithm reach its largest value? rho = 523.4 nm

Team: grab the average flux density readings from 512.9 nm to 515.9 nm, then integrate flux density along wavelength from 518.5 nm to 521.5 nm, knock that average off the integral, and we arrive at 7.9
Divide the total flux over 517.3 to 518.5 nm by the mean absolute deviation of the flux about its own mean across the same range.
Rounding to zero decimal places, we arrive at 117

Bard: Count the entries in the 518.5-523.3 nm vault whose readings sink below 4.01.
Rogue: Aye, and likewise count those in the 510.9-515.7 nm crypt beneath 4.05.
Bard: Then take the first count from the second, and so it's 2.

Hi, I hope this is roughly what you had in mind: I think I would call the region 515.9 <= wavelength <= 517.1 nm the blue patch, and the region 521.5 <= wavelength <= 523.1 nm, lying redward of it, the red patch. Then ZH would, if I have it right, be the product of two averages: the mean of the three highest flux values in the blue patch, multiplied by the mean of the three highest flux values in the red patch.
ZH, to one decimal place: 16.4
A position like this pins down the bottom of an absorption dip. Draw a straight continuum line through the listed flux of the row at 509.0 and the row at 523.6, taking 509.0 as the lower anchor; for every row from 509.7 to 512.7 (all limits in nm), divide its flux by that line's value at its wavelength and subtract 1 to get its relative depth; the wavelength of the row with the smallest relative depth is 510.2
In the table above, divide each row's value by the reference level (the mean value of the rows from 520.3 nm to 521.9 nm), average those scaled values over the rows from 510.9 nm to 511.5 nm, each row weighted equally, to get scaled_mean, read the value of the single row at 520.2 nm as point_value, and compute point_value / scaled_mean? 4.15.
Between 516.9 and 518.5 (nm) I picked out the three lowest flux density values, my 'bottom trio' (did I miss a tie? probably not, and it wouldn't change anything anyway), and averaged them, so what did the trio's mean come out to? 3.17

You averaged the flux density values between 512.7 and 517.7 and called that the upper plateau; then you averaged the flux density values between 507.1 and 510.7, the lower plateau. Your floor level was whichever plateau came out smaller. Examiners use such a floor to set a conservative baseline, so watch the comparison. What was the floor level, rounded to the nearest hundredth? 3.70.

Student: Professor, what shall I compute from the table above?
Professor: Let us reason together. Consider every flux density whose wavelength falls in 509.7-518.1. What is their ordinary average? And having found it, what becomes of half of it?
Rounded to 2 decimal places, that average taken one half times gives 1.91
